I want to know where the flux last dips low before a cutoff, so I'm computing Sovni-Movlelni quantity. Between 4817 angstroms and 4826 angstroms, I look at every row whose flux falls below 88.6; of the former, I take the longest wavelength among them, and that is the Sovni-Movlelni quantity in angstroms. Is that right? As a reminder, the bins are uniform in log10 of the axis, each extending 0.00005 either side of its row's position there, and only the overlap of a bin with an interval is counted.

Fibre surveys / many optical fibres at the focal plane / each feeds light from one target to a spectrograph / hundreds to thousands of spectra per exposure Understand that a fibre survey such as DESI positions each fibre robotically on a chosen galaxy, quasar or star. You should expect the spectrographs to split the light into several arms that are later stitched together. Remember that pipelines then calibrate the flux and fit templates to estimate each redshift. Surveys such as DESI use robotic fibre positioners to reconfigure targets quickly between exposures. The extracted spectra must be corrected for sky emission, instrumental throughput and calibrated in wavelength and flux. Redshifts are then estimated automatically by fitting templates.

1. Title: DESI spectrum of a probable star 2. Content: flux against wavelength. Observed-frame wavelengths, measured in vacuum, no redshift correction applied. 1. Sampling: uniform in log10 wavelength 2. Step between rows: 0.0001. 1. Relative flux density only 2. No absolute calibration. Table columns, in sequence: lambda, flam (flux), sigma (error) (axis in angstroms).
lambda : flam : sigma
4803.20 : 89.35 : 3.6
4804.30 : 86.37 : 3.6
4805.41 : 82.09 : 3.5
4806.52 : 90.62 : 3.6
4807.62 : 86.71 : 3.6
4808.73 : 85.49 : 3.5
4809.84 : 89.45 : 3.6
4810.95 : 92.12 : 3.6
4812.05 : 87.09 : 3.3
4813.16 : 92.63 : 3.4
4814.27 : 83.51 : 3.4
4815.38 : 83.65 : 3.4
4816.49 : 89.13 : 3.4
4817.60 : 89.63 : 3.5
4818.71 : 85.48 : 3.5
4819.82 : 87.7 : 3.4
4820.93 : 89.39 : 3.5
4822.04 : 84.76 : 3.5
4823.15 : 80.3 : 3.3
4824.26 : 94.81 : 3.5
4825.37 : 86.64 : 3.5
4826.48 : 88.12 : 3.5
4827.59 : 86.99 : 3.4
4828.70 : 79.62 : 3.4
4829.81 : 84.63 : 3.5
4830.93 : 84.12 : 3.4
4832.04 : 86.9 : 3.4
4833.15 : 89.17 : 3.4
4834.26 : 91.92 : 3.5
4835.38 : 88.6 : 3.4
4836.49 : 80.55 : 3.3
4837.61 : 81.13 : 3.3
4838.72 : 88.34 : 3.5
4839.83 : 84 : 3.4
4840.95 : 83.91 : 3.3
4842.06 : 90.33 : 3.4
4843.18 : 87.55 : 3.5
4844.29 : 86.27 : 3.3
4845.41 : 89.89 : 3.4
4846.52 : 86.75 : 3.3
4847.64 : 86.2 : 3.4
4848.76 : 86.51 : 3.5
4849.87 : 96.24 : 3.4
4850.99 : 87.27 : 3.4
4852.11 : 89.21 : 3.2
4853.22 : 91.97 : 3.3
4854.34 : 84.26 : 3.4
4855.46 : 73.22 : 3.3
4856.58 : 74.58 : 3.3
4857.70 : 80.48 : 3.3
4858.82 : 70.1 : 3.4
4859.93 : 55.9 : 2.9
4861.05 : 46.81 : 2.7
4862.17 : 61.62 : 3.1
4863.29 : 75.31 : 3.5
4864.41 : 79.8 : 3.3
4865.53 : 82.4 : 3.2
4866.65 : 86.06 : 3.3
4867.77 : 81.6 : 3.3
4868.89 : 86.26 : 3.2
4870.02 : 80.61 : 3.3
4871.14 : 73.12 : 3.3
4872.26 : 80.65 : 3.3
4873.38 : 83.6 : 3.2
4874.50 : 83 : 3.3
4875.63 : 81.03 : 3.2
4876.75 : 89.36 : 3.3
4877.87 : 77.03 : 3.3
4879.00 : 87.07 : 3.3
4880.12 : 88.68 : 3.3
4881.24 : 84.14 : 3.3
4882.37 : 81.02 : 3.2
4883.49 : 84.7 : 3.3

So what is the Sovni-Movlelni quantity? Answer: 4825.37 angstroms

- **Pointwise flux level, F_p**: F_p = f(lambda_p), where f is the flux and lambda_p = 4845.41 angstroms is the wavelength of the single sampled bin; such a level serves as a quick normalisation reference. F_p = 89.89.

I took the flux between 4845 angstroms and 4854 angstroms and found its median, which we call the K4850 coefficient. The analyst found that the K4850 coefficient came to 88.2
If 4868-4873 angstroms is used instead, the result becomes 80.6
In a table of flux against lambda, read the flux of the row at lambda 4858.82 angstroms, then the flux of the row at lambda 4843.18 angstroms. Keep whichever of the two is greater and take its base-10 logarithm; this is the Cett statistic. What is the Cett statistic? 1.94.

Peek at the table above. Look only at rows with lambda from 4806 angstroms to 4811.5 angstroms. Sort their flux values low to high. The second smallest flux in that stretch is 86.71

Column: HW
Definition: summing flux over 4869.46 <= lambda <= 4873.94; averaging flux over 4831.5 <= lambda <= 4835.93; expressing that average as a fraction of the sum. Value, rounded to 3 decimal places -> 0.280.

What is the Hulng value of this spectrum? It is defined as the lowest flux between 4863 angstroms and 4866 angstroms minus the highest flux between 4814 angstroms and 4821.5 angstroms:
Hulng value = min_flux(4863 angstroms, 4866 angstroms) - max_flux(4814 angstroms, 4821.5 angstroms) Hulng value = -14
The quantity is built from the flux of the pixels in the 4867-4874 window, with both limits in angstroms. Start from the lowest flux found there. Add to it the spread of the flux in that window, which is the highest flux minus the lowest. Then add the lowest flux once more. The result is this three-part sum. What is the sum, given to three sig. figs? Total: 159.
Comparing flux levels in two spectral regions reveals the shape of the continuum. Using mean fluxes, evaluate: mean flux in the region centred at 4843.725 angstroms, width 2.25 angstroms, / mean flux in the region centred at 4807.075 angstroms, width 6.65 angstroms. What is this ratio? 1.00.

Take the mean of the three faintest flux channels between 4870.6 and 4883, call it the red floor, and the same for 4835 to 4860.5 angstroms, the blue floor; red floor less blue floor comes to 11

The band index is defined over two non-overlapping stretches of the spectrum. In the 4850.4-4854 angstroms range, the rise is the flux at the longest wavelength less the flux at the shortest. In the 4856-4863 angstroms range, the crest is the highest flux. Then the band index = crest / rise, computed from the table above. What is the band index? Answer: 17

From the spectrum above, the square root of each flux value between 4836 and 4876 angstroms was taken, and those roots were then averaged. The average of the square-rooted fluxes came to 8.98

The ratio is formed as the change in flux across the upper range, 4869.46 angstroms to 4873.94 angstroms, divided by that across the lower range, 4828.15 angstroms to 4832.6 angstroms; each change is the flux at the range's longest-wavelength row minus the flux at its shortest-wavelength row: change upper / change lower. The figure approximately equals 0.4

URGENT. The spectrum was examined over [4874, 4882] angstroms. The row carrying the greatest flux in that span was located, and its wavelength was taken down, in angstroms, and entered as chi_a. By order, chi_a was 4876.75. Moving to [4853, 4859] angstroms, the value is 4853.22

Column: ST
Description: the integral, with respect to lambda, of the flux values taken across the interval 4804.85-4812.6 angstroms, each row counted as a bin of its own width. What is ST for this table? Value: 679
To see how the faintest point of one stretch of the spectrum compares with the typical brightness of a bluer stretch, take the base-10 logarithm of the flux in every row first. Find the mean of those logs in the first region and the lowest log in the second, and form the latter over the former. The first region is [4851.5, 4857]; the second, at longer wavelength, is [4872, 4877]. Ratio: 0.995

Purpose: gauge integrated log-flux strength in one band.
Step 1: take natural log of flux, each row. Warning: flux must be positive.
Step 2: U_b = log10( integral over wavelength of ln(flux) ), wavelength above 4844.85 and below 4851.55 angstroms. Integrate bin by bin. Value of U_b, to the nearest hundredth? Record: 1.48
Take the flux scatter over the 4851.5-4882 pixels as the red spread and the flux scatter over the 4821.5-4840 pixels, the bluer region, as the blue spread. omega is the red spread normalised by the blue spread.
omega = 2.5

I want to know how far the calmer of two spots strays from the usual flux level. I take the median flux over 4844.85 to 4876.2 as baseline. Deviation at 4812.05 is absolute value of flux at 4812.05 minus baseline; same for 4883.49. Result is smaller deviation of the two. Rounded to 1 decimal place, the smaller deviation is 2.7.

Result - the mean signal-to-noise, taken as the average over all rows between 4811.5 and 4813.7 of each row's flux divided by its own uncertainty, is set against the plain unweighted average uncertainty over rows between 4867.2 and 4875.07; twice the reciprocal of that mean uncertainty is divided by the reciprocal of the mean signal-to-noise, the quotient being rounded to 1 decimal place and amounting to 16.4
